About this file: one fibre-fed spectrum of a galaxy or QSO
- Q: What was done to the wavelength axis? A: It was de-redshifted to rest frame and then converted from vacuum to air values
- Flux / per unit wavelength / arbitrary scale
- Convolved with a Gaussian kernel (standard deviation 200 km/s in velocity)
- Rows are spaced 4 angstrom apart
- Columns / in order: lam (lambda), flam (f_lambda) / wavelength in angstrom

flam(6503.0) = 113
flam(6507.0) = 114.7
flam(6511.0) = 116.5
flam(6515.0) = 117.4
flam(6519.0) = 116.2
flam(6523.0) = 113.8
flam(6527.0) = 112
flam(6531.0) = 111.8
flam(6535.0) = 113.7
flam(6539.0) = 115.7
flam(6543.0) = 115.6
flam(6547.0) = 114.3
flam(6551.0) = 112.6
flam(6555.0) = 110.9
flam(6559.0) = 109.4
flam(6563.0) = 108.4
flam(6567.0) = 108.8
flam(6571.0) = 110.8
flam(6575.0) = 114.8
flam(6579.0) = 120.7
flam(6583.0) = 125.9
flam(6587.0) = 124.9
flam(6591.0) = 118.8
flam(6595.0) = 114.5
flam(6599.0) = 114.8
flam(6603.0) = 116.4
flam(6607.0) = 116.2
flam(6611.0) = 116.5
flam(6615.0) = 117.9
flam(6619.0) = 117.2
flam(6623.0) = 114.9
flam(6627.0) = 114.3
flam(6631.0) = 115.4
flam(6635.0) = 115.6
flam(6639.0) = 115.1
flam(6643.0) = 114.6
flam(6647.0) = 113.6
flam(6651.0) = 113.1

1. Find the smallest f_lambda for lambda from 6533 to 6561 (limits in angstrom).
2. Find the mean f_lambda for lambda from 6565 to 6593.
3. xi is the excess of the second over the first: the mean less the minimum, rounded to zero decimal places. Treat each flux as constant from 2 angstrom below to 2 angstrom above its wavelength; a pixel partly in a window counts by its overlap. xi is 8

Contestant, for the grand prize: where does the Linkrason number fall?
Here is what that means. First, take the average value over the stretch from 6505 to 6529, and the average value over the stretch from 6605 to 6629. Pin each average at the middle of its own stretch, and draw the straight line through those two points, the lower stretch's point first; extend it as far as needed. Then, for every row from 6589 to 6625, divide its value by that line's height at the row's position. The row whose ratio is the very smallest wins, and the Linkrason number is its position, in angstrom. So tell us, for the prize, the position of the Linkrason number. 6595.0 angstrom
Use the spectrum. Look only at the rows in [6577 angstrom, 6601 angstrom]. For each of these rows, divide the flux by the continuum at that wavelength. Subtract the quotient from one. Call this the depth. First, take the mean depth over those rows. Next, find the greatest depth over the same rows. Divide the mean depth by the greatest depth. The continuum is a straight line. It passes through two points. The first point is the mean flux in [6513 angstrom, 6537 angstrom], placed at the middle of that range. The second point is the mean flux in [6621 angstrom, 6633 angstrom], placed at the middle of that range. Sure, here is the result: -38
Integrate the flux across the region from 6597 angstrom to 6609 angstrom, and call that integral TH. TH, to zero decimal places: 1390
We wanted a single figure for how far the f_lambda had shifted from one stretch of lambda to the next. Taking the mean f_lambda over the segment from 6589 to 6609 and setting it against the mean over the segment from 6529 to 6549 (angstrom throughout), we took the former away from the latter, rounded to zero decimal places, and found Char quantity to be -2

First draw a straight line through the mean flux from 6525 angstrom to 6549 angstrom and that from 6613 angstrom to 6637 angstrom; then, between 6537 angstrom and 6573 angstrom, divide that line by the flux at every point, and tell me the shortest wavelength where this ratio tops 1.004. 6551.0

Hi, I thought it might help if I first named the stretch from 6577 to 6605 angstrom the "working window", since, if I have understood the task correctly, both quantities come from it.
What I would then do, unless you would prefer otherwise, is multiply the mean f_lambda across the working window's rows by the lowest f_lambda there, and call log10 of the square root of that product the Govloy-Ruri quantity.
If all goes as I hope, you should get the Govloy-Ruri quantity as 2.068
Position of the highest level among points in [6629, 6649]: 6635.0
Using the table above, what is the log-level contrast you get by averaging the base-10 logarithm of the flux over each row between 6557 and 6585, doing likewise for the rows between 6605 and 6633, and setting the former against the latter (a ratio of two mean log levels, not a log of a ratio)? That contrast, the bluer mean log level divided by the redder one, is 0.996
